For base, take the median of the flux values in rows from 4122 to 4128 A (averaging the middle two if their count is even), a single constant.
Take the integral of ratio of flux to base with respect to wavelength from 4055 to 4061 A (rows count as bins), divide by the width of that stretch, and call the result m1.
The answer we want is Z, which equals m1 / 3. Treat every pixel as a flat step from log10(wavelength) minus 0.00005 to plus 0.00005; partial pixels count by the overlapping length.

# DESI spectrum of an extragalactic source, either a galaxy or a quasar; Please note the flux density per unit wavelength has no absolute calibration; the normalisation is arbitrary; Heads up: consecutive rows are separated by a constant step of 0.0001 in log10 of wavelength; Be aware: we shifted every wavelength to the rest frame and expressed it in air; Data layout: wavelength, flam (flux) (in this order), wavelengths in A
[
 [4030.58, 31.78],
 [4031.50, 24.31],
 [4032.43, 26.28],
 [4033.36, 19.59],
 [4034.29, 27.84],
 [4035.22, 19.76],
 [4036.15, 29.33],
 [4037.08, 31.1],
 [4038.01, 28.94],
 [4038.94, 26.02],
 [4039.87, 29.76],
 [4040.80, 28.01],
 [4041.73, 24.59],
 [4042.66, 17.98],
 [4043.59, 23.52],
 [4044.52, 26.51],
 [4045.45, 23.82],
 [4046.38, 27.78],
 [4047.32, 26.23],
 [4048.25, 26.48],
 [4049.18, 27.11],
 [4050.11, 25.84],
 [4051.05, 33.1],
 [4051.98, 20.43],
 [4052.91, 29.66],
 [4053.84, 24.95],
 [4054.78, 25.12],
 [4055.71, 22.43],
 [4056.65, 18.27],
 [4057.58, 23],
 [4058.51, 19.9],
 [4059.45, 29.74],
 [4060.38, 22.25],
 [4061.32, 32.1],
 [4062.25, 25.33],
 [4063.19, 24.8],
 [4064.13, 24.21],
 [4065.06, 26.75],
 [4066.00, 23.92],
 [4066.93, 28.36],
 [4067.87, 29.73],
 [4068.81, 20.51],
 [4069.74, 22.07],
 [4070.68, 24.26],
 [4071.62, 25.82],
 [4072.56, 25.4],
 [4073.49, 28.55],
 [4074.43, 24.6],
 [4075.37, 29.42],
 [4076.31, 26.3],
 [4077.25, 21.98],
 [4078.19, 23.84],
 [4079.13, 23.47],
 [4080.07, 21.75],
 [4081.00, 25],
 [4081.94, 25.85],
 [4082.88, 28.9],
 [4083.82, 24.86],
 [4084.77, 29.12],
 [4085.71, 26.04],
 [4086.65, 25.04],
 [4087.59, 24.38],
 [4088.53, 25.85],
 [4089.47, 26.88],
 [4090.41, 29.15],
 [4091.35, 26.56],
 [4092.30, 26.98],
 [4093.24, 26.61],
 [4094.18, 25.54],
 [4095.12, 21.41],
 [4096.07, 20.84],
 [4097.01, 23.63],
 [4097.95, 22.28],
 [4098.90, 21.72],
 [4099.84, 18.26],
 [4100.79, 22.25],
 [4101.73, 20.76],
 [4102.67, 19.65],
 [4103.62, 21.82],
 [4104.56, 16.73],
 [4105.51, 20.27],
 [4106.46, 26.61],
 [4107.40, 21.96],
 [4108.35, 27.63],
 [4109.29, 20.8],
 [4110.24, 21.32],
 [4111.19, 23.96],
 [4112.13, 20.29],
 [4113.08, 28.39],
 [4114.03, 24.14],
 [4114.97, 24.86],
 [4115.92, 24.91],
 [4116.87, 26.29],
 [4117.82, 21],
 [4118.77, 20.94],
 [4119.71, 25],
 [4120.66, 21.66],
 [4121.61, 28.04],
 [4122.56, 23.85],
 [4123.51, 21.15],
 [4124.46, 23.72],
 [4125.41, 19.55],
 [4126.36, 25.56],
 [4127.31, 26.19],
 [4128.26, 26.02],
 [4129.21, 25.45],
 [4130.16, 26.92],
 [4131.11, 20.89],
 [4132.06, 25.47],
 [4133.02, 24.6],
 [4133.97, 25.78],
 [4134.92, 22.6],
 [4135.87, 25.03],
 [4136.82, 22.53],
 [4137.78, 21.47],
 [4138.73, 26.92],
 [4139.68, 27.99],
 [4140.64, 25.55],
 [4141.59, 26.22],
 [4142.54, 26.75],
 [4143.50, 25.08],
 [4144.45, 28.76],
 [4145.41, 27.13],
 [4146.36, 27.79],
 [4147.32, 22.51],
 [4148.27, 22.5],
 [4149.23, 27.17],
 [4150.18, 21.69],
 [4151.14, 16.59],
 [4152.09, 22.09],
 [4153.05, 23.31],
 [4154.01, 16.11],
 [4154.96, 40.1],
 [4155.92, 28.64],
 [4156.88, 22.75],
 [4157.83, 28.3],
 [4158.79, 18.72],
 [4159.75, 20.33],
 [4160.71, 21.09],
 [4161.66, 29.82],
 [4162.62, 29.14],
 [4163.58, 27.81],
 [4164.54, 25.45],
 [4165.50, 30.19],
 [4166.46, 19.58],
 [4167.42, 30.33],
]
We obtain 0.32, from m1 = 0.96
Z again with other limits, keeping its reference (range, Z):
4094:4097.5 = 0.32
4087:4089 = 0.35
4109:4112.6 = 0.30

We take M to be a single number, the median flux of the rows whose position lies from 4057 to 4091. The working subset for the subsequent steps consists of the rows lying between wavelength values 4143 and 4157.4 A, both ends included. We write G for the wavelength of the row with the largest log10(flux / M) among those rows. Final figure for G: 4154.96 A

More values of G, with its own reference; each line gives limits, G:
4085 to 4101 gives 4090.41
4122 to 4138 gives 4130.16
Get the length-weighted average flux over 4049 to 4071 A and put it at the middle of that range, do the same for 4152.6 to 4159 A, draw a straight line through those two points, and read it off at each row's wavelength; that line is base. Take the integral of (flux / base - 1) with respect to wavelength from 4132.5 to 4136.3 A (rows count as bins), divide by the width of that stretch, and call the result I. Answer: -0.042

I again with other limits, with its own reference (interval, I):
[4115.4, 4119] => -0.079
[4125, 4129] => -0.042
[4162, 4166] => 0.093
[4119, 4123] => -0.043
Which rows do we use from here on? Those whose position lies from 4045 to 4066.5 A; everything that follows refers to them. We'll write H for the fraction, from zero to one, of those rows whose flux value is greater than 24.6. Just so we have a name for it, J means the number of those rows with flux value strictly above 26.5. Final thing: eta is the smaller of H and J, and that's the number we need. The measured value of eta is 0.61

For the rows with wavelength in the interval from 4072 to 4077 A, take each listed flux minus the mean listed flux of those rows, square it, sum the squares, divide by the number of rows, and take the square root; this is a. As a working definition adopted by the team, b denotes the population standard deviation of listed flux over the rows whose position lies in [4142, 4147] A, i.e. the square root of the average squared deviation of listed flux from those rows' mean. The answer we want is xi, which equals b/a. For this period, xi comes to 0.66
